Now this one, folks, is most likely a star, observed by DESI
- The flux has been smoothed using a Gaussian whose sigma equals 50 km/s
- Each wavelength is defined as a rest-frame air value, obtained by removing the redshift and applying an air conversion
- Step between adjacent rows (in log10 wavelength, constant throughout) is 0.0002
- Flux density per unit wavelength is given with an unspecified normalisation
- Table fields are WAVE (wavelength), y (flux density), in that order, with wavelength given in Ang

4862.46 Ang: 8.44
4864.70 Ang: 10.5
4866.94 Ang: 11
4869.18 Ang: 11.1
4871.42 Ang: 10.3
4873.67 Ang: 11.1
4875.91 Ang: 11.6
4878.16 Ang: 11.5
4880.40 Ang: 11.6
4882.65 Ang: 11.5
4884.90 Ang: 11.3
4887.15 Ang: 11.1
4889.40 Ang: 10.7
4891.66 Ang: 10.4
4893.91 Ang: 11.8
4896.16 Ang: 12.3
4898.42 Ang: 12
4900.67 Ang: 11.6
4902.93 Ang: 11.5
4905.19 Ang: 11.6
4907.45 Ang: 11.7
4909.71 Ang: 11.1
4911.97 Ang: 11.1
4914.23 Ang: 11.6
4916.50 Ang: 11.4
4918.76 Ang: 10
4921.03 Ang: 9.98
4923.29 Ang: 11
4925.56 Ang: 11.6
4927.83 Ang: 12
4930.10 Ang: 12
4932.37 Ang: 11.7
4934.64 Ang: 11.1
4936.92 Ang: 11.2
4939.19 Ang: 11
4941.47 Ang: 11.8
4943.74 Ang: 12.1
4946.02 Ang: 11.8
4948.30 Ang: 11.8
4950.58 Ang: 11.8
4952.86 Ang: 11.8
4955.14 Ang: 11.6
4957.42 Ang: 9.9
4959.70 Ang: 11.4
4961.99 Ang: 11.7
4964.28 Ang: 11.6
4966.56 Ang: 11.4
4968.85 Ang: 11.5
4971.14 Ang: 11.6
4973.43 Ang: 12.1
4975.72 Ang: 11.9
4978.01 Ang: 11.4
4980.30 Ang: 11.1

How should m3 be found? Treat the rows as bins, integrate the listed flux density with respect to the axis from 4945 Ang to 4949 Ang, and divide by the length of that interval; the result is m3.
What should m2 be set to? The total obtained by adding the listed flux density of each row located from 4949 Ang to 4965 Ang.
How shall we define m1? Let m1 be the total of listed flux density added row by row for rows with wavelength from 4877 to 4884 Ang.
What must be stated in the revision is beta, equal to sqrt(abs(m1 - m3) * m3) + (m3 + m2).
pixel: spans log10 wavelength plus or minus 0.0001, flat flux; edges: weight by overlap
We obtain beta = 108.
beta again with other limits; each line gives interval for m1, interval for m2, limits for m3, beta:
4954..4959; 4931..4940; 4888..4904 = 67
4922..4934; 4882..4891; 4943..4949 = 80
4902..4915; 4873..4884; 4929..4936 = 95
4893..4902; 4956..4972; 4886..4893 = 110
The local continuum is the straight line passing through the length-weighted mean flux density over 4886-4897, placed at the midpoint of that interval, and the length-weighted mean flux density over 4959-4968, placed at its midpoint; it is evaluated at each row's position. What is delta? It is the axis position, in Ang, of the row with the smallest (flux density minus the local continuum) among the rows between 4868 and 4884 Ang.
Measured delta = 4871.42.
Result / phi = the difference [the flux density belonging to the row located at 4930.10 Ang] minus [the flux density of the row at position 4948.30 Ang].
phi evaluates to 0.2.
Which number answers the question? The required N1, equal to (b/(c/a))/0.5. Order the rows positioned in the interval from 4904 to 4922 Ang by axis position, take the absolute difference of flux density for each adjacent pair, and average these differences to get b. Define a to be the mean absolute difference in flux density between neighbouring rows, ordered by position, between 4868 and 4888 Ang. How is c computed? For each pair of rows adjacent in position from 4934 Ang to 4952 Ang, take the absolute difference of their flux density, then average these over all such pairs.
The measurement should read 1.2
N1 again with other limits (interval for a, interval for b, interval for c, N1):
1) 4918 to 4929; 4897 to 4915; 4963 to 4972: 2.0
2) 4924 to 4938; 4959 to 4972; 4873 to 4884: 0.4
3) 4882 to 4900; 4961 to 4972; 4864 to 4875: 0.2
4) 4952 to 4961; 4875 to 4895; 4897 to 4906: 4.0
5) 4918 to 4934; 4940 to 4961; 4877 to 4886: 2.9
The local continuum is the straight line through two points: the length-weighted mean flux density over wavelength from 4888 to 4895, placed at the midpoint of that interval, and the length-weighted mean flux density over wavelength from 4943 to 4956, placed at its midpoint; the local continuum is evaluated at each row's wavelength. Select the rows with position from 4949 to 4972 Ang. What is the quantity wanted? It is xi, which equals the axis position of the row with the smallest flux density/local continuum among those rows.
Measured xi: 4957.42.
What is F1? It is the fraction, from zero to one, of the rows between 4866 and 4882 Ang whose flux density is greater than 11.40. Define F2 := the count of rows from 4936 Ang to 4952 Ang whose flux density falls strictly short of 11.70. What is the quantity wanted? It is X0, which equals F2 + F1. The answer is 2.4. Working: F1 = 0.43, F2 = 2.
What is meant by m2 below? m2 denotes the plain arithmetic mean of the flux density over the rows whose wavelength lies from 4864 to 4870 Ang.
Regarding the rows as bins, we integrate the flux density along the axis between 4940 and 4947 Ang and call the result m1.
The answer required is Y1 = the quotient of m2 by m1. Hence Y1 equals 0.131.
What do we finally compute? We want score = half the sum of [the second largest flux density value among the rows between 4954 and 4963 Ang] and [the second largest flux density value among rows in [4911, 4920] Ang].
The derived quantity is 11.5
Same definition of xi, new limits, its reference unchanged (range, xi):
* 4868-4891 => 4871.42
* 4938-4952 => 4939.19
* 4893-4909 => 4902.93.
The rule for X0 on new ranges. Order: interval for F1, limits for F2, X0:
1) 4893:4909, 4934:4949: 4.0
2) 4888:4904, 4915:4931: 5.7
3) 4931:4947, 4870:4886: 7.6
